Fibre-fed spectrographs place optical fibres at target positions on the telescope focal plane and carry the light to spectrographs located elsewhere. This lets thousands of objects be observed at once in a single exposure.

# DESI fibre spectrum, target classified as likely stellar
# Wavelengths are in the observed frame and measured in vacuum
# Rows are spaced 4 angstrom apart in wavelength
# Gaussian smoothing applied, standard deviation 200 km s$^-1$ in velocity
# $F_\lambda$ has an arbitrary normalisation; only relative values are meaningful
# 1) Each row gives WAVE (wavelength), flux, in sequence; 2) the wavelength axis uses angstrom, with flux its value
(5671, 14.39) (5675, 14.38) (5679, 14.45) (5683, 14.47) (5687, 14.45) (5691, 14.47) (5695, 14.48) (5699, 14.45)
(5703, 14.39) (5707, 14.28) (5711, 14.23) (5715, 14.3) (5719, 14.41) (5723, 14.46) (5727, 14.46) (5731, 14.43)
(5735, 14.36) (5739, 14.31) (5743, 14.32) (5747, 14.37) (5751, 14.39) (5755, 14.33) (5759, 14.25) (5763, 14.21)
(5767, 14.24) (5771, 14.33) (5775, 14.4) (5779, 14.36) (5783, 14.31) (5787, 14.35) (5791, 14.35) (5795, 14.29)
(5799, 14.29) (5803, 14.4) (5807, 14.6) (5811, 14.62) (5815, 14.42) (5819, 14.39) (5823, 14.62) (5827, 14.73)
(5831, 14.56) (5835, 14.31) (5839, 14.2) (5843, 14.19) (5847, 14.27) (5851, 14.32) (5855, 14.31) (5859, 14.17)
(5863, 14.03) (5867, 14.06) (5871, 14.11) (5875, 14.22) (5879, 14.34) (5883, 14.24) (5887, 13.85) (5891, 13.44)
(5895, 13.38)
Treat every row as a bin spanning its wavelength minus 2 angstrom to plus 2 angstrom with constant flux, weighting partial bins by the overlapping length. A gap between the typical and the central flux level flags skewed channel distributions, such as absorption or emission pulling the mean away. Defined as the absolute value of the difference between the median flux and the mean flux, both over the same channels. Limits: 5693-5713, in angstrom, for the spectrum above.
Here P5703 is 0.024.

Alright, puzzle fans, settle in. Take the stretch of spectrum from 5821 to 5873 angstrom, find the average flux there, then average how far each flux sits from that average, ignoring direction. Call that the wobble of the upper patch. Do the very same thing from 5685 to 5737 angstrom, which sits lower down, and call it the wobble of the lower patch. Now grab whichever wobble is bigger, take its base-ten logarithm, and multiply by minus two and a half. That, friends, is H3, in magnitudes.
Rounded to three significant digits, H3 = 1.97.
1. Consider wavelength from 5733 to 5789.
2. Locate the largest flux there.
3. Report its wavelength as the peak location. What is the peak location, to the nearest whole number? 5775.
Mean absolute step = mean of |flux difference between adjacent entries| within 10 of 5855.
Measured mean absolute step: 0.085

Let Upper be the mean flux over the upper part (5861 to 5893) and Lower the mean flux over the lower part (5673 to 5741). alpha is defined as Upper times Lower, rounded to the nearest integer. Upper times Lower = 202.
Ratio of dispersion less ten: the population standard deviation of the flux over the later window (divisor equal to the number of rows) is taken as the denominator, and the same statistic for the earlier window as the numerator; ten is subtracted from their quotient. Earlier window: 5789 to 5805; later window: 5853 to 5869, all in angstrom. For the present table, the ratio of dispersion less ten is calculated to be -9.6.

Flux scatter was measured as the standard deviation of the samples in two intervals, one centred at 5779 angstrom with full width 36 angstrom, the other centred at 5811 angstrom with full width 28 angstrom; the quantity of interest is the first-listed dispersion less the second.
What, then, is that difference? -0.07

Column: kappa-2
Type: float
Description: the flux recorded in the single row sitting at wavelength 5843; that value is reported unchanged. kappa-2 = 14.19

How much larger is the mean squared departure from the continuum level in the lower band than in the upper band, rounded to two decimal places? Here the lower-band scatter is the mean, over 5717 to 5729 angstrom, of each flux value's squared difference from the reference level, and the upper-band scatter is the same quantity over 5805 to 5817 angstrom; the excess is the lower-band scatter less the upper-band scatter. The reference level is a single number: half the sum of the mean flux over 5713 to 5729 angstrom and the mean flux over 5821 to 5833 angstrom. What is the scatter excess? 0.00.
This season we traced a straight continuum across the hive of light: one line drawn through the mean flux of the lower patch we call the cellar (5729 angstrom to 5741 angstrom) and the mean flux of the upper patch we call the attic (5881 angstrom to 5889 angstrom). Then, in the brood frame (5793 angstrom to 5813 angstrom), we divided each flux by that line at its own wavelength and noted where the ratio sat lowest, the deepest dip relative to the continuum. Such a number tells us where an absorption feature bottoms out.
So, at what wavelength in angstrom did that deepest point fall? 5795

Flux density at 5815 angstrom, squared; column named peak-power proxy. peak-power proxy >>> 208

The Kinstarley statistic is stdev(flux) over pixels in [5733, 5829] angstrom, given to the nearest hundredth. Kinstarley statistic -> 0.13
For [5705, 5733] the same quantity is 0.09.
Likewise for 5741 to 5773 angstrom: 0.06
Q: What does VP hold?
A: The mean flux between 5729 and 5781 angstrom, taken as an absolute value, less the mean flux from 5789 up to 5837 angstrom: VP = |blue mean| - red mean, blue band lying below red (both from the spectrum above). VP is -0.13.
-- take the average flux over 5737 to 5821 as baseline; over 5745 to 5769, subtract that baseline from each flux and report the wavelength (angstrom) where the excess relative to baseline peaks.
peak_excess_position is 5751 angstrom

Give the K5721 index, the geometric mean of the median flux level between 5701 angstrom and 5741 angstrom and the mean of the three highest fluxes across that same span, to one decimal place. 14.4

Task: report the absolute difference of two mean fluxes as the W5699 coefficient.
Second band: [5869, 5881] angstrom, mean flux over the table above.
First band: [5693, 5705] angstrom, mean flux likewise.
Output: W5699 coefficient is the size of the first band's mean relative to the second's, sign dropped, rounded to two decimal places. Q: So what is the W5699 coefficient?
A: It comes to 0.22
